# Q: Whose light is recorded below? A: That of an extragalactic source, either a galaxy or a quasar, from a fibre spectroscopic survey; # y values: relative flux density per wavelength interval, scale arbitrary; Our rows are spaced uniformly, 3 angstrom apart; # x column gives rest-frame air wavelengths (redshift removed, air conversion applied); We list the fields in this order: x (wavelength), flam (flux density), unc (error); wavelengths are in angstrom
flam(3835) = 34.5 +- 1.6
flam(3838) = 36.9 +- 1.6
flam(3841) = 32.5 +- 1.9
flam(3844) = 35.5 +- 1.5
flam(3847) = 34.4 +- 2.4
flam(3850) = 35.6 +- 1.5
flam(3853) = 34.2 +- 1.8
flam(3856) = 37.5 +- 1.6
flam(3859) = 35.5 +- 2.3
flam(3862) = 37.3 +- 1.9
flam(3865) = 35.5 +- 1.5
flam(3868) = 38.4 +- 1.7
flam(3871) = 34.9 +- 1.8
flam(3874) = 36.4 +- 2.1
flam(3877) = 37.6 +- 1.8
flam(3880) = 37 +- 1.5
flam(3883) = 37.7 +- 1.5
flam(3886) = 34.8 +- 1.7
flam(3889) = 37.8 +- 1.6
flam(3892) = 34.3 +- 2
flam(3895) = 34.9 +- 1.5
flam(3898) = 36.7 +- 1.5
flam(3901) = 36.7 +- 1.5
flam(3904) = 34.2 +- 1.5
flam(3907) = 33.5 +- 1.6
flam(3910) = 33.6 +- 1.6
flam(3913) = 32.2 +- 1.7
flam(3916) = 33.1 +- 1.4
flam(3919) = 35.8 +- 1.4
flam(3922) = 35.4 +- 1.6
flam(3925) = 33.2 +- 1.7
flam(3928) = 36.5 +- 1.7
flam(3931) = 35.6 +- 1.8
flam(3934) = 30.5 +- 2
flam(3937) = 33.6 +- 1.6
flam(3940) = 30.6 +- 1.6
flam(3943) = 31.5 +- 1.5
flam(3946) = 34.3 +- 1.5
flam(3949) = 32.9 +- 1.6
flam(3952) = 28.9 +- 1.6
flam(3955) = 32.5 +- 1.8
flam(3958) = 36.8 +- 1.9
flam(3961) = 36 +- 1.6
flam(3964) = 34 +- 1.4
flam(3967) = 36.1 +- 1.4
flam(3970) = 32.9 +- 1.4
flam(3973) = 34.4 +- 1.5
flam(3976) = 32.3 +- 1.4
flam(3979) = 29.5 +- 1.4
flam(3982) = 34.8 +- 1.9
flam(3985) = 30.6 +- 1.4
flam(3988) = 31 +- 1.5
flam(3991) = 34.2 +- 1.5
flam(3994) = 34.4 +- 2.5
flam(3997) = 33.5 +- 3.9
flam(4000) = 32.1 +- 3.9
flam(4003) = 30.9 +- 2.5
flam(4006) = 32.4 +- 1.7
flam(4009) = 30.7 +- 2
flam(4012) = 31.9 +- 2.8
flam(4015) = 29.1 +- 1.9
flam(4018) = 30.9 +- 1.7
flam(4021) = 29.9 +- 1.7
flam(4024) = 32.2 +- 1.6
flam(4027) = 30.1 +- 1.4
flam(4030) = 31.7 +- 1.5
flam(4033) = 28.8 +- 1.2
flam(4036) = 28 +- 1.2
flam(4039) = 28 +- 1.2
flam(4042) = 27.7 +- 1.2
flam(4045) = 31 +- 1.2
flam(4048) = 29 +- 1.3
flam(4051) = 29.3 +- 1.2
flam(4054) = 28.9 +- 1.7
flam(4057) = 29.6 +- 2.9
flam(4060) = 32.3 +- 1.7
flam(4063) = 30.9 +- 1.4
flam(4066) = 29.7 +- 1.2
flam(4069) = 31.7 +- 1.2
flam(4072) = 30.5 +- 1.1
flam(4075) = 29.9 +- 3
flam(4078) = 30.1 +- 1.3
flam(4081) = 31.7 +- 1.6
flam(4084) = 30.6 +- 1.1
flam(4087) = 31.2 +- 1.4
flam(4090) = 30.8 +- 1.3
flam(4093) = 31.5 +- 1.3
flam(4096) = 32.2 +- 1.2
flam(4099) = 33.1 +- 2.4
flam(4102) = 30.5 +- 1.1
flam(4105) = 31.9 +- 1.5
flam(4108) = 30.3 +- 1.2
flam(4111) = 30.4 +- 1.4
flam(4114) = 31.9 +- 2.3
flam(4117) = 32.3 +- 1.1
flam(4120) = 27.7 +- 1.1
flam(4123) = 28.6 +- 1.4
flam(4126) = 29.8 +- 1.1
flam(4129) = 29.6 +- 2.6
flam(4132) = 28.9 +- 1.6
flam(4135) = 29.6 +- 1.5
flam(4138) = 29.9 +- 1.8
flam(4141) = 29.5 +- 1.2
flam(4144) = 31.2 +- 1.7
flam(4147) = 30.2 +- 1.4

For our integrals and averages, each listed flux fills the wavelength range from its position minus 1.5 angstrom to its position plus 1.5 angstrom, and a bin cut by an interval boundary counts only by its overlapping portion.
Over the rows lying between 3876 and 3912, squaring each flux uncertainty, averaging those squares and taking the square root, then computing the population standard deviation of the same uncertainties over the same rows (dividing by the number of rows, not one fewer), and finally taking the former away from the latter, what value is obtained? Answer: -1.5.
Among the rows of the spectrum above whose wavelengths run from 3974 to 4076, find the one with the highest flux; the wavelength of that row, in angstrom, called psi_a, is 3982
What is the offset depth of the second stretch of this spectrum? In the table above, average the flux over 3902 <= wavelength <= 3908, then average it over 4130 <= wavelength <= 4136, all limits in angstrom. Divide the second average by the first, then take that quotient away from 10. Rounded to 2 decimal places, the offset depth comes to 9.14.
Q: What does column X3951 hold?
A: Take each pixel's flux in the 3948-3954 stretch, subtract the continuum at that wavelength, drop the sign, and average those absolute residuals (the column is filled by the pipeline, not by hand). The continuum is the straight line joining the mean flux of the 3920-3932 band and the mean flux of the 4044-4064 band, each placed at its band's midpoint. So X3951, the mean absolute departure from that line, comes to 3.3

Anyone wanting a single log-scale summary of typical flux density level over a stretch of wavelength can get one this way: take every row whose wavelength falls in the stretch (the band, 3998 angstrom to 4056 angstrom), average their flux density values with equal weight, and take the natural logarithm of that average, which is 3.41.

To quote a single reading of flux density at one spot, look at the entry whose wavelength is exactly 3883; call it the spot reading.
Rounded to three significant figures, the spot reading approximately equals 37.7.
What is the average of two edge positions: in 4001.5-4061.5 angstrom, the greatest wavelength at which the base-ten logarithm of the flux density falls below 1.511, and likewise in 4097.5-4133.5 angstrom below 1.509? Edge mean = 4096.0 angstrom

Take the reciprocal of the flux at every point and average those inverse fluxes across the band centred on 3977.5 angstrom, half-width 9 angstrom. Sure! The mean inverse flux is 0.031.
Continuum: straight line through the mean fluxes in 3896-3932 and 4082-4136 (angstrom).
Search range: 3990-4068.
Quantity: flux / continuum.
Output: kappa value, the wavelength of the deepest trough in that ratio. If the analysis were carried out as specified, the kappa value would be 4042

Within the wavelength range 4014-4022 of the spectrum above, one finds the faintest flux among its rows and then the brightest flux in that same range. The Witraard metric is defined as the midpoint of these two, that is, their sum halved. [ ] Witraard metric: 30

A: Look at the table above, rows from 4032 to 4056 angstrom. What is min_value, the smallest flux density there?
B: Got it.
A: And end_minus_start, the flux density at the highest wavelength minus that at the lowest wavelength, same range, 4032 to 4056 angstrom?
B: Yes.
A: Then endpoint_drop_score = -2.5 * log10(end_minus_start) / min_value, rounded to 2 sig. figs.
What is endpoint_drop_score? 0.090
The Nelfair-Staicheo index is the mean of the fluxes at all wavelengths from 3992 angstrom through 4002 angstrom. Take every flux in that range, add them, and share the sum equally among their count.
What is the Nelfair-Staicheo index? 33.3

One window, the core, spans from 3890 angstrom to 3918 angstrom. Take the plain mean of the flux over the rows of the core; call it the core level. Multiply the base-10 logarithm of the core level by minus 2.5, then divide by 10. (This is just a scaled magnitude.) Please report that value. -0.384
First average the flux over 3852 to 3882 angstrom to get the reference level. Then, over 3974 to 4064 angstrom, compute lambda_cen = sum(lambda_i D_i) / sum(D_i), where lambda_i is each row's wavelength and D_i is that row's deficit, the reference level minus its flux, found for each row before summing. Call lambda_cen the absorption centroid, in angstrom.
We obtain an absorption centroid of 4024.2 angstrom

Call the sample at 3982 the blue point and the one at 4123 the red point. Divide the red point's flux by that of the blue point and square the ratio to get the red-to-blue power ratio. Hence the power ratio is 0.68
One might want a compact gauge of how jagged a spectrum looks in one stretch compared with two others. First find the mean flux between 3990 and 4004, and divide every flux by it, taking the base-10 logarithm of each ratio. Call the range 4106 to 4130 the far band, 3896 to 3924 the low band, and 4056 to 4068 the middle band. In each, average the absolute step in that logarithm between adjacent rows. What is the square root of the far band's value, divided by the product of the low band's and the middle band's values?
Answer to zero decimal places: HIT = 397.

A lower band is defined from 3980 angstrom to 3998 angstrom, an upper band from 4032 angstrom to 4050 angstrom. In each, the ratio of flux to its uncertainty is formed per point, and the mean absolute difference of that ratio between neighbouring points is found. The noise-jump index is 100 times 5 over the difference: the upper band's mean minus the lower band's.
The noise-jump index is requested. -180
